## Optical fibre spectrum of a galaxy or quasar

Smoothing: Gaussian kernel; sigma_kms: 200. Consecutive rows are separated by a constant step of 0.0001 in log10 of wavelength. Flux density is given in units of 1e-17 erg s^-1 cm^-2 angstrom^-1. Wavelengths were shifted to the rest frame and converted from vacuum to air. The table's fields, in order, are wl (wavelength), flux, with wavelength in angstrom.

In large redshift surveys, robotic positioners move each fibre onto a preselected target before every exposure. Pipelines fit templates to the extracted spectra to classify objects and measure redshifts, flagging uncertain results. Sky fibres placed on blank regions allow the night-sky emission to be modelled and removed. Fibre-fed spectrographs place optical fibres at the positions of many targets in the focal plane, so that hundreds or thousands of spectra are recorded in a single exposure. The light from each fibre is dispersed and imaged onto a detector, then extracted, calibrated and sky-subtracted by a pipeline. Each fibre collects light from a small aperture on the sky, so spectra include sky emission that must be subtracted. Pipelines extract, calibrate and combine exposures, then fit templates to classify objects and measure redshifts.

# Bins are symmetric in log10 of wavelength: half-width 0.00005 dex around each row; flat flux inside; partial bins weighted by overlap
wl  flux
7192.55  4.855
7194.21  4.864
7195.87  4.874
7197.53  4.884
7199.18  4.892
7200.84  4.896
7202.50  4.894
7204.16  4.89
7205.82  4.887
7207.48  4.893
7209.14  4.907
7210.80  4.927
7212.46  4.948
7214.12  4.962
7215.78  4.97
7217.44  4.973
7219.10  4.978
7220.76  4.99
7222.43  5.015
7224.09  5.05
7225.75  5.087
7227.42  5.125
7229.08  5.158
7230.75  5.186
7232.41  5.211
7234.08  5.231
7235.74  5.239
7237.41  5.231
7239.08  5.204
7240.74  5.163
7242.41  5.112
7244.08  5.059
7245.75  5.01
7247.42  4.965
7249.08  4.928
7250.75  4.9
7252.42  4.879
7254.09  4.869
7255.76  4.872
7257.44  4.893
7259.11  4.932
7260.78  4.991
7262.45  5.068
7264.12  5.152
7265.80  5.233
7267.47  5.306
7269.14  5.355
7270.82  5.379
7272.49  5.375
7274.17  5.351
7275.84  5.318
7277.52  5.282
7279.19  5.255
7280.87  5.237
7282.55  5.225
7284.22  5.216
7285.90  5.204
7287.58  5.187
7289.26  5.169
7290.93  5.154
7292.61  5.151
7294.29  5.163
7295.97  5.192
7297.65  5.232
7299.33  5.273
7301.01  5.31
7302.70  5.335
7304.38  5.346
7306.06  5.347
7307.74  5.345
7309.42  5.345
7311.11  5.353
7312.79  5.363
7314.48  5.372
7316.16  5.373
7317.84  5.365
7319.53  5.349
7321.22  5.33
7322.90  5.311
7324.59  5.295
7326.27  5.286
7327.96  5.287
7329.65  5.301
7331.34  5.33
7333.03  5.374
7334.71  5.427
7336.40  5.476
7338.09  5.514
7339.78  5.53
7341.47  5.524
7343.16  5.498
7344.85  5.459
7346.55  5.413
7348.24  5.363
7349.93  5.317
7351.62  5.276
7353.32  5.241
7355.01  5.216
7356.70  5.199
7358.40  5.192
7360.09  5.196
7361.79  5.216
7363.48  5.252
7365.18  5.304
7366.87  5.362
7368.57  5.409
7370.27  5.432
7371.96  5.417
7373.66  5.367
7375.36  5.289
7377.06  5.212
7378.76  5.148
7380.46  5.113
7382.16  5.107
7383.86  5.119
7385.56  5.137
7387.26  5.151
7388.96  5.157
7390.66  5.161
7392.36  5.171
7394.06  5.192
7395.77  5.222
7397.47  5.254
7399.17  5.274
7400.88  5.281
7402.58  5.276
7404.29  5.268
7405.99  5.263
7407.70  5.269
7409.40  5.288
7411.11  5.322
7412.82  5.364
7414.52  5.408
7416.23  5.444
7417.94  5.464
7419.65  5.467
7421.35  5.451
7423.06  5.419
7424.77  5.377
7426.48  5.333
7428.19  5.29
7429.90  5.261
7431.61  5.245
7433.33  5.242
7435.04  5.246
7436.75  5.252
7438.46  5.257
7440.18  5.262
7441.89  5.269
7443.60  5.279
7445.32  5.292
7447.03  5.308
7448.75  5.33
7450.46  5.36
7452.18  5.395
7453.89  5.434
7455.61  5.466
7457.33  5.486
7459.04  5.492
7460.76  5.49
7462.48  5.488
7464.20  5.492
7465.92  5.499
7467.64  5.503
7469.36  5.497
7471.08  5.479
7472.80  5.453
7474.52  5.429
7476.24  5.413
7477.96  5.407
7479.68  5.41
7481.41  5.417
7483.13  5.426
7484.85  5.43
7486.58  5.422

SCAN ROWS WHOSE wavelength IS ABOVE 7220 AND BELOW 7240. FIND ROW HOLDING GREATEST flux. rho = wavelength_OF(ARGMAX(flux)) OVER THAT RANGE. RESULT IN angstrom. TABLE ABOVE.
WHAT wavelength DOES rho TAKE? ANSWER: 7235.74 angstrom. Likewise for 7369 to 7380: 7370.27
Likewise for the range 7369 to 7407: 7370.27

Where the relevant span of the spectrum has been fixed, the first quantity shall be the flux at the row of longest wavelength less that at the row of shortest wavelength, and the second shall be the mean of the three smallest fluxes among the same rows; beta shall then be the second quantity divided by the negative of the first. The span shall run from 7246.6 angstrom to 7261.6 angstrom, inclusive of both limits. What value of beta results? -187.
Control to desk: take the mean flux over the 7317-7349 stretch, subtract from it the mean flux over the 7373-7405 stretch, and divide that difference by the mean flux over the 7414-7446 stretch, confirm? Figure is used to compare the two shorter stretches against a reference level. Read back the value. 0.035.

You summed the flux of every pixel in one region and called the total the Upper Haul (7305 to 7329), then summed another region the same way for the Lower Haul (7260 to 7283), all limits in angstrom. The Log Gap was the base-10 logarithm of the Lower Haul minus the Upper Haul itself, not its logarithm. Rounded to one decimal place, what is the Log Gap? -72.9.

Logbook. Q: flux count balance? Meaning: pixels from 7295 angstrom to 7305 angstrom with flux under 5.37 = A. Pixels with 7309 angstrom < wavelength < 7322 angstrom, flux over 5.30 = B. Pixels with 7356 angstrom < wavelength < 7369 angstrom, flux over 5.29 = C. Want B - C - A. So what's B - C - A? -1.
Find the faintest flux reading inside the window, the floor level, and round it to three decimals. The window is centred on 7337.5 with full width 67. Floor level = 5.192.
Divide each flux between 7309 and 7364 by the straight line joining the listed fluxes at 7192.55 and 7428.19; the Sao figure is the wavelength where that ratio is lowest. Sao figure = 7358.40 angstrom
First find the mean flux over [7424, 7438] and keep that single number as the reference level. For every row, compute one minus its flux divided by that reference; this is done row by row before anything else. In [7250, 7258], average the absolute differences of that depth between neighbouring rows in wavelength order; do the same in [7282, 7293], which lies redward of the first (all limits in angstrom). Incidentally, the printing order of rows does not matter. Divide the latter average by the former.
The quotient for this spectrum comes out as 0.9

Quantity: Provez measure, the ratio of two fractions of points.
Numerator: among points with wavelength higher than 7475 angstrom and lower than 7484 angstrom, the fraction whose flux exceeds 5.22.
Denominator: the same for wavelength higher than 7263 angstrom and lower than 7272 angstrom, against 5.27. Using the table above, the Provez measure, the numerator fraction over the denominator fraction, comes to 1.7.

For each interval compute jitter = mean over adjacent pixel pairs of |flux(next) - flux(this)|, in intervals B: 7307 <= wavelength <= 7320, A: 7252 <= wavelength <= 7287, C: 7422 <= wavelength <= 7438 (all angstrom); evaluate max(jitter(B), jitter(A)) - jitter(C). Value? 0.011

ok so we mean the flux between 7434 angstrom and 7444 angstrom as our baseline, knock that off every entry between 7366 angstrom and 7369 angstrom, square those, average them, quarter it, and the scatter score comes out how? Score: 0.004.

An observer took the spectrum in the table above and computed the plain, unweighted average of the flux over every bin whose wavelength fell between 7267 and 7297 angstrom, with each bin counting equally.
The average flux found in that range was 5.25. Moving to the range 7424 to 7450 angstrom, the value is 5.28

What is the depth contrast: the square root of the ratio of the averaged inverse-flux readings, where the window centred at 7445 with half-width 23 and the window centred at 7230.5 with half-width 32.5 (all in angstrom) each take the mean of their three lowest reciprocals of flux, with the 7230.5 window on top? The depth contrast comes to 1.02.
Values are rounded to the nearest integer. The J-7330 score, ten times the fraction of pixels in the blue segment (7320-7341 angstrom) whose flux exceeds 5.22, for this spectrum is 10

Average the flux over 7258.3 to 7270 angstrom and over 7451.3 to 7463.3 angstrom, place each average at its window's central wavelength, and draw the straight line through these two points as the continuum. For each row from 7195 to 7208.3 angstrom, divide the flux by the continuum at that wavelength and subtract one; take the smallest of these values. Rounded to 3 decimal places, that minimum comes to -0.033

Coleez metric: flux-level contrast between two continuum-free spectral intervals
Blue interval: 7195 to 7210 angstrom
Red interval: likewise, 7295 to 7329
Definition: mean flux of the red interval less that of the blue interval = 0.43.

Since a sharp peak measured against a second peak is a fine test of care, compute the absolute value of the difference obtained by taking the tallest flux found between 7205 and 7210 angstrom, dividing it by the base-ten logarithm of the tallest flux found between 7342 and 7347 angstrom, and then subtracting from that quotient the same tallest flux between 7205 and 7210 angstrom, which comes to 1.72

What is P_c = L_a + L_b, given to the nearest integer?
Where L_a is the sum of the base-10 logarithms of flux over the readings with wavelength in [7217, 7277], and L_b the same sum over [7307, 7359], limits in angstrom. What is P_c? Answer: 48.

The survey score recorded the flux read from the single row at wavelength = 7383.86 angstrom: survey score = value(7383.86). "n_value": 5.119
